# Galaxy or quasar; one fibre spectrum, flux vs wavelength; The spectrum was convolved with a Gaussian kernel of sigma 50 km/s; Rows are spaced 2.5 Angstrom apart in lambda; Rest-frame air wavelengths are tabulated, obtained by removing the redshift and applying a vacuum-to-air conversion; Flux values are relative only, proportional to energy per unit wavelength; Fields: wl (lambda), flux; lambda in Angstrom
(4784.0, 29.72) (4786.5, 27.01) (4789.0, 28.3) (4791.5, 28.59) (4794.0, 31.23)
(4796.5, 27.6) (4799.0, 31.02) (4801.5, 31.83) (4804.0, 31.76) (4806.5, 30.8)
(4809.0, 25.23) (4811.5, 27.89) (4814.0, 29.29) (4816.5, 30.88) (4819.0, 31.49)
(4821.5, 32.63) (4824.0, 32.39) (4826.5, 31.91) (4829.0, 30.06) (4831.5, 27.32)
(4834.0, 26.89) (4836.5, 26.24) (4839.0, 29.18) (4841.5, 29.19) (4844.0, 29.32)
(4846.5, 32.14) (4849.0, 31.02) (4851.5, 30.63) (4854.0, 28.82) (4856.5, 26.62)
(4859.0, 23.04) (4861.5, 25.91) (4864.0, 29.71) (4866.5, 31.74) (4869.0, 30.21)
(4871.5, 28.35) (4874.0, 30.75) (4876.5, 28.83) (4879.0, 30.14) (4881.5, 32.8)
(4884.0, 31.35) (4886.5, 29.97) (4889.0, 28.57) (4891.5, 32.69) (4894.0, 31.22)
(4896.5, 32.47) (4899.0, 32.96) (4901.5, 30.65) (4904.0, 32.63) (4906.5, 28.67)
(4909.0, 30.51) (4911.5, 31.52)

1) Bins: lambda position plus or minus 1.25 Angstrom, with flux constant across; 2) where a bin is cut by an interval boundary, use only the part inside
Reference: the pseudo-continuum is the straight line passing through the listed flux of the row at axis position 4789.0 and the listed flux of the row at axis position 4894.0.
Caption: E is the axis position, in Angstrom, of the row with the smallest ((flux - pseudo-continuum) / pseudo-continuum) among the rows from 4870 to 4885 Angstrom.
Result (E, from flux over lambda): 4871.5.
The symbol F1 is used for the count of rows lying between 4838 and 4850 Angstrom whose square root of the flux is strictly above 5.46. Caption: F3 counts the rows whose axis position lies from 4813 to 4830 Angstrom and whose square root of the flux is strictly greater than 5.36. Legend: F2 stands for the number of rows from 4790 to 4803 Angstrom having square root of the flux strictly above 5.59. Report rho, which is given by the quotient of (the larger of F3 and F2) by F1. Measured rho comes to 3.5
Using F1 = 2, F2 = 1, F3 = 7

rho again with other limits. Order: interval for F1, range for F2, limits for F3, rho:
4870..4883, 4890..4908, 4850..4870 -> 1.7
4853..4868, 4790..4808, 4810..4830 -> 7.0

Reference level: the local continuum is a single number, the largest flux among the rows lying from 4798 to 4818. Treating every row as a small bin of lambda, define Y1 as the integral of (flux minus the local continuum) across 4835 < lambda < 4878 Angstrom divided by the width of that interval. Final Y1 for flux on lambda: -2.9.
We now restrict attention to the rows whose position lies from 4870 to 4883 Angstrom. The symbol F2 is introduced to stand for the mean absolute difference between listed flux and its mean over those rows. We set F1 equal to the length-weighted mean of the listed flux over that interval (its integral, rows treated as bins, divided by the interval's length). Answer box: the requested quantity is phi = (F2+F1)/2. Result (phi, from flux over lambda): 15.7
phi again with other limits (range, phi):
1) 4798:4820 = 15.8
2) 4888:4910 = 16.3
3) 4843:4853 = 15.8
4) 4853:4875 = 15.2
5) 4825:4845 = 15.1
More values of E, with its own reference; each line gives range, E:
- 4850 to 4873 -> 4859.0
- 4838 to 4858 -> 4856.5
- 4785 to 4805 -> 4786.5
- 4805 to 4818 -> 4809.0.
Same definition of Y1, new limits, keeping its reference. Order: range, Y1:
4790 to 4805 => -1.5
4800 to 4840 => -2.1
